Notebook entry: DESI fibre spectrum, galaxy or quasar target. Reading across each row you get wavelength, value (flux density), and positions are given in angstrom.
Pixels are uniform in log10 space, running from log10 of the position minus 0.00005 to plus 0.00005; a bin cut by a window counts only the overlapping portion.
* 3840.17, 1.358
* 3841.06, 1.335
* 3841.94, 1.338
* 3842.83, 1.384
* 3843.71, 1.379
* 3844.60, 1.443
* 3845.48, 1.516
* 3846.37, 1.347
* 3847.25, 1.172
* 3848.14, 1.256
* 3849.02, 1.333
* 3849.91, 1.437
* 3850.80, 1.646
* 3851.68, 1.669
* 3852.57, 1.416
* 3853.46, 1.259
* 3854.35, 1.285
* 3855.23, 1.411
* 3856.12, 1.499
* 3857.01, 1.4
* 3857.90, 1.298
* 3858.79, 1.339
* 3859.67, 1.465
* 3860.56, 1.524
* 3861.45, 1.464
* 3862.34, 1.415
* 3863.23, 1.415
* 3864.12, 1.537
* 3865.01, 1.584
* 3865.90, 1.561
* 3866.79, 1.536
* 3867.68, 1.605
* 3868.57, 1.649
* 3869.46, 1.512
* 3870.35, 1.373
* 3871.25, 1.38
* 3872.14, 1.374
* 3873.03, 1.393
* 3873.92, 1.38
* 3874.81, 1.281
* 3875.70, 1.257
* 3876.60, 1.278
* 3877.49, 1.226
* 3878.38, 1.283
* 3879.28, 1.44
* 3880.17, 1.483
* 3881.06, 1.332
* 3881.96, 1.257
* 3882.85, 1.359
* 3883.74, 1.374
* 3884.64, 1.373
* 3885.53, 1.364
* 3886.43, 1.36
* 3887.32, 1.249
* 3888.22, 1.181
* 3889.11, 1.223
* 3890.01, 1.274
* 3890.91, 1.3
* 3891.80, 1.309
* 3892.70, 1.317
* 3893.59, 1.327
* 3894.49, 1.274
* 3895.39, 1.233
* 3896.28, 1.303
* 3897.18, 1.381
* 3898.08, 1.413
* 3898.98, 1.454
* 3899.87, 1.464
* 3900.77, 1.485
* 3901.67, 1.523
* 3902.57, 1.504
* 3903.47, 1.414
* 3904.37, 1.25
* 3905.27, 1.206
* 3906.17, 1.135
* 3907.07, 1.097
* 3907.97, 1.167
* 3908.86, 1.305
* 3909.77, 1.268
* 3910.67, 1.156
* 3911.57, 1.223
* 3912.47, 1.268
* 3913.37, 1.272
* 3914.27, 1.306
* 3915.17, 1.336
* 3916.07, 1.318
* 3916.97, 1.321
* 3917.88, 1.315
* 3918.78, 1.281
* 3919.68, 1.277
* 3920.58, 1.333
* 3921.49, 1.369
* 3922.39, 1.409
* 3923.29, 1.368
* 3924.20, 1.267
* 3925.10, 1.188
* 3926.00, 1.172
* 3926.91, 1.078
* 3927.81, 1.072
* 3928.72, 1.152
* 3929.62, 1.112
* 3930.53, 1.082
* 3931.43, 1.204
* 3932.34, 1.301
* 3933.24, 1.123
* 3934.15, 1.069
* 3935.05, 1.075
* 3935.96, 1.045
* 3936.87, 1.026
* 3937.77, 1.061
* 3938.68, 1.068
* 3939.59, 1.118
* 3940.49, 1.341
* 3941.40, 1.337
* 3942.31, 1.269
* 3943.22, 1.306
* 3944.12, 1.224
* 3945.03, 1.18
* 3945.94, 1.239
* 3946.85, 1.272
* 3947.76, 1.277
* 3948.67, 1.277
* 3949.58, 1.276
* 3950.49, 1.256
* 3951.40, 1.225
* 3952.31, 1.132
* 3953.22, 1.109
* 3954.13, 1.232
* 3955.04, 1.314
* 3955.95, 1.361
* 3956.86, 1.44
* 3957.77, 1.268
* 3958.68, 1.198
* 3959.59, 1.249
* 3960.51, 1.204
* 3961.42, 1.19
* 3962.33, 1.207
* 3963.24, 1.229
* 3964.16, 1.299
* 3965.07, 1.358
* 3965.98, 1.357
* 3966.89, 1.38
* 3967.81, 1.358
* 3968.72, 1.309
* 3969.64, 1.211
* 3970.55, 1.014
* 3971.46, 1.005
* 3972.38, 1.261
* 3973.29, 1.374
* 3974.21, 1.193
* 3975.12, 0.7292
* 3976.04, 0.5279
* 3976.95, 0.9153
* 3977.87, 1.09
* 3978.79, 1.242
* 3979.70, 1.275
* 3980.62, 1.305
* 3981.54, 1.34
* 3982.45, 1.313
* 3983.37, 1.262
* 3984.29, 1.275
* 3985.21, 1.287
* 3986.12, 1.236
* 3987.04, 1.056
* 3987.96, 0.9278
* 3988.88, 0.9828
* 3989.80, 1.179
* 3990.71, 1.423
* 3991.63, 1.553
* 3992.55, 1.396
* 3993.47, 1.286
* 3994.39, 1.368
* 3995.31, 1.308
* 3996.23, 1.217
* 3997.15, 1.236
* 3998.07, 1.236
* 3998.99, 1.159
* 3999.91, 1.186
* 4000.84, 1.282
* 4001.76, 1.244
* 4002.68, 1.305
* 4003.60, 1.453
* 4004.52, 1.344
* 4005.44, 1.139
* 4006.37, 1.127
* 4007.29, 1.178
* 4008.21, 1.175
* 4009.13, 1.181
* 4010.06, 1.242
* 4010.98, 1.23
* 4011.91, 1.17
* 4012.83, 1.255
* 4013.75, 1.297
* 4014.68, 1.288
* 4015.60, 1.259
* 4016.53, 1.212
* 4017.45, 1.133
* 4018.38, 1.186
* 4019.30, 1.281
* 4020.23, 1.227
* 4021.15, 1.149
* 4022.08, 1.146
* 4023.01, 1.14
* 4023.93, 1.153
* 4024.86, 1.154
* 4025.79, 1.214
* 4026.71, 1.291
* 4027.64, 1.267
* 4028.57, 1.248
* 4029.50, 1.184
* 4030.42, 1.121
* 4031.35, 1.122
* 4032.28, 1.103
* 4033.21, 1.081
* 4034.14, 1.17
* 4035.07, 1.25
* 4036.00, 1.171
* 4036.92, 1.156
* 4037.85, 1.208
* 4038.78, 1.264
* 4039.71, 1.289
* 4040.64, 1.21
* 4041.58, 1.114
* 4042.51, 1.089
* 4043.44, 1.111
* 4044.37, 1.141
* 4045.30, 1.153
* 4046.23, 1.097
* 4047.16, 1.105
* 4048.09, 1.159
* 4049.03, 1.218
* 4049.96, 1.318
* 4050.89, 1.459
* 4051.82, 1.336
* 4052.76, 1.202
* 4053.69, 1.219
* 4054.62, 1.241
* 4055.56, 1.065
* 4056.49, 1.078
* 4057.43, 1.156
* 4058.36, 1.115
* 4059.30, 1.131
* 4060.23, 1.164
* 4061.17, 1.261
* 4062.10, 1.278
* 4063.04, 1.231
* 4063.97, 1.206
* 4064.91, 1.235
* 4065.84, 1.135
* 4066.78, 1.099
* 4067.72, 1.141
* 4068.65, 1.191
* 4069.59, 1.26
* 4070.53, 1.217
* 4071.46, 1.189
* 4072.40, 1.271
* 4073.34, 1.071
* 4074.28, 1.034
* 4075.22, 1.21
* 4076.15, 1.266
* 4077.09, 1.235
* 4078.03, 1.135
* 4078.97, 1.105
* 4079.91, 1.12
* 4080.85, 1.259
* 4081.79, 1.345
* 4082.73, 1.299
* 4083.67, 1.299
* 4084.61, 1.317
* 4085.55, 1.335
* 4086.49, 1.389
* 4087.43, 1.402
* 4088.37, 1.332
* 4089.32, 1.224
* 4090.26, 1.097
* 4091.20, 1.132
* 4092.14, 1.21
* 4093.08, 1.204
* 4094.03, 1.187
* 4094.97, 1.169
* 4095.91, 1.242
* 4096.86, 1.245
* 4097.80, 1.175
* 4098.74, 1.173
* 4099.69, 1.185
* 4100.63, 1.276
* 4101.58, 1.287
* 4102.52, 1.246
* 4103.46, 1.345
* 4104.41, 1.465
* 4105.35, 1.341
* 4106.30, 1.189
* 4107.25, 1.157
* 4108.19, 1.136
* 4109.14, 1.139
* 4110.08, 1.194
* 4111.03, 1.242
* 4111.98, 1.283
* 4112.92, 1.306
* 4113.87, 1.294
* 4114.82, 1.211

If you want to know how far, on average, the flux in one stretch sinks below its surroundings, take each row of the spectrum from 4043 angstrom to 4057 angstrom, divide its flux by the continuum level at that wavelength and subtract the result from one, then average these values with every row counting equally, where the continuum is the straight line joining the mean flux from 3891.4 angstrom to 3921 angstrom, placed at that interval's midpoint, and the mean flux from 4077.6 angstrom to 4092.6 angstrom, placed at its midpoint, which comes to 0.054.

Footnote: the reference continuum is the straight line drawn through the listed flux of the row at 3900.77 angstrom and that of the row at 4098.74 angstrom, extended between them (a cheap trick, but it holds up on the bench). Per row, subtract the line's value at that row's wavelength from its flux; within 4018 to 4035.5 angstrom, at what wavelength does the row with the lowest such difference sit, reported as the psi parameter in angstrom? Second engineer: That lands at 4033.21 angstrom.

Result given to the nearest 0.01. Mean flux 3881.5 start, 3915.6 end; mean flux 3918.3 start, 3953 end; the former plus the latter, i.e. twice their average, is 2.51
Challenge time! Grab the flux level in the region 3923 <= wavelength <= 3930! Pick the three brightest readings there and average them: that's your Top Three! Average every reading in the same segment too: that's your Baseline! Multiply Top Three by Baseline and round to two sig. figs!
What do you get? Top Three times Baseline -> 1.5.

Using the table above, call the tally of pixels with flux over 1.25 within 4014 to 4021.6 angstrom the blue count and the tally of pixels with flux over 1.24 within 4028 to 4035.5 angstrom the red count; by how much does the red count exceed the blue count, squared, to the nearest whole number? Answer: 1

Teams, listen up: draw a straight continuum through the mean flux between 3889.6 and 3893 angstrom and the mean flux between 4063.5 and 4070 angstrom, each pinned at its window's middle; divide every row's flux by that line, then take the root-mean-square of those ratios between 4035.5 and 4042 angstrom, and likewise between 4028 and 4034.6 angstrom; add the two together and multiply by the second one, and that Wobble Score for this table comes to 1.86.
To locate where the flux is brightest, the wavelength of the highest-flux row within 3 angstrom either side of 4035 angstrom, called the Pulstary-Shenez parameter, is 4035.07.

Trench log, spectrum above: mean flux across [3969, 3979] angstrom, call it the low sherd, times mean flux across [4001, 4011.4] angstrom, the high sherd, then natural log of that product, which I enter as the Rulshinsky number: 0.26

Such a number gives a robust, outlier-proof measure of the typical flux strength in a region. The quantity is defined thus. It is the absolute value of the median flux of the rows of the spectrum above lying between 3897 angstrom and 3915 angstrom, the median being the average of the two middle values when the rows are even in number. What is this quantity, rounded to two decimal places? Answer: 1.29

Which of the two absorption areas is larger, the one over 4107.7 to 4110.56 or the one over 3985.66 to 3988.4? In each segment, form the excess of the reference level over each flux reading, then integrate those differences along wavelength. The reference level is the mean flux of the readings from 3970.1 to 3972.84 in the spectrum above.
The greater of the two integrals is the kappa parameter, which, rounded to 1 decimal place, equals 0.1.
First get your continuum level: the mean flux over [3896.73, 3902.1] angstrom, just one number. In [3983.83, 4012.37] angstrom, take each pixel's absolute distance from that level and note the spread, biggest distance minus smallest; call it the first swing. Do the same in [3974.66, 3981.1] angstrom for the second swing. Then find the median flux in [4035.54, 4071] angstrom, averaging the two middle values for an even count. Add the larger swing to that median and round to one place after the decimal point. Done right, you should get 2.0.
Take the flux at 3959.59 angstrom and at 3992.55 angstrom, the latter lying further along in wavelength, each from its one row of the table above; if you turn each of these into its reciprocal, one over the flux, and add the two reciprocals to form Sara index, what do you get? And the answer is 1.52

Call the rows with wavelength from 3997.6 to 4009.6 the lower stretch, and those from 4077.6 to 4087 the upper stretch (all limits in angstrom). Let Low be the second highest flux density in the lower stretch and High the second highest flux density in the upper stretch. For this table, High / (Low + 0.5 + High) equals 0.422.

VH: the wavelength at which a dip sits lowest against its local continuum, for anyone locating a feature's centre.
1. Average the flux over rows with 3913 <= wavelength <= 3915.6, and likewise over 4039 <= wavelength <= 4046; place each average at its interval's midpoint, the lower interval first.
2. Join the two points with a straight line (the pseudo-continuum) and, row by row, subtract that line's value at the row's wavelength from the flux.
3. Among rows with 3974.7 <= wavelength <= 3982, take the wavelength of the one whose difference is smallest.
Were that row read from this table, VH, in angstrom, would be 3976.04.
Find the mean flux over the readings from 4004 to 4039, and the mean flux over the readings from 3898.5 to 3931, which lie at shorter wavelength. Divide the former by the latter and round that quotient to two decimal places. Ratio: 0.94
